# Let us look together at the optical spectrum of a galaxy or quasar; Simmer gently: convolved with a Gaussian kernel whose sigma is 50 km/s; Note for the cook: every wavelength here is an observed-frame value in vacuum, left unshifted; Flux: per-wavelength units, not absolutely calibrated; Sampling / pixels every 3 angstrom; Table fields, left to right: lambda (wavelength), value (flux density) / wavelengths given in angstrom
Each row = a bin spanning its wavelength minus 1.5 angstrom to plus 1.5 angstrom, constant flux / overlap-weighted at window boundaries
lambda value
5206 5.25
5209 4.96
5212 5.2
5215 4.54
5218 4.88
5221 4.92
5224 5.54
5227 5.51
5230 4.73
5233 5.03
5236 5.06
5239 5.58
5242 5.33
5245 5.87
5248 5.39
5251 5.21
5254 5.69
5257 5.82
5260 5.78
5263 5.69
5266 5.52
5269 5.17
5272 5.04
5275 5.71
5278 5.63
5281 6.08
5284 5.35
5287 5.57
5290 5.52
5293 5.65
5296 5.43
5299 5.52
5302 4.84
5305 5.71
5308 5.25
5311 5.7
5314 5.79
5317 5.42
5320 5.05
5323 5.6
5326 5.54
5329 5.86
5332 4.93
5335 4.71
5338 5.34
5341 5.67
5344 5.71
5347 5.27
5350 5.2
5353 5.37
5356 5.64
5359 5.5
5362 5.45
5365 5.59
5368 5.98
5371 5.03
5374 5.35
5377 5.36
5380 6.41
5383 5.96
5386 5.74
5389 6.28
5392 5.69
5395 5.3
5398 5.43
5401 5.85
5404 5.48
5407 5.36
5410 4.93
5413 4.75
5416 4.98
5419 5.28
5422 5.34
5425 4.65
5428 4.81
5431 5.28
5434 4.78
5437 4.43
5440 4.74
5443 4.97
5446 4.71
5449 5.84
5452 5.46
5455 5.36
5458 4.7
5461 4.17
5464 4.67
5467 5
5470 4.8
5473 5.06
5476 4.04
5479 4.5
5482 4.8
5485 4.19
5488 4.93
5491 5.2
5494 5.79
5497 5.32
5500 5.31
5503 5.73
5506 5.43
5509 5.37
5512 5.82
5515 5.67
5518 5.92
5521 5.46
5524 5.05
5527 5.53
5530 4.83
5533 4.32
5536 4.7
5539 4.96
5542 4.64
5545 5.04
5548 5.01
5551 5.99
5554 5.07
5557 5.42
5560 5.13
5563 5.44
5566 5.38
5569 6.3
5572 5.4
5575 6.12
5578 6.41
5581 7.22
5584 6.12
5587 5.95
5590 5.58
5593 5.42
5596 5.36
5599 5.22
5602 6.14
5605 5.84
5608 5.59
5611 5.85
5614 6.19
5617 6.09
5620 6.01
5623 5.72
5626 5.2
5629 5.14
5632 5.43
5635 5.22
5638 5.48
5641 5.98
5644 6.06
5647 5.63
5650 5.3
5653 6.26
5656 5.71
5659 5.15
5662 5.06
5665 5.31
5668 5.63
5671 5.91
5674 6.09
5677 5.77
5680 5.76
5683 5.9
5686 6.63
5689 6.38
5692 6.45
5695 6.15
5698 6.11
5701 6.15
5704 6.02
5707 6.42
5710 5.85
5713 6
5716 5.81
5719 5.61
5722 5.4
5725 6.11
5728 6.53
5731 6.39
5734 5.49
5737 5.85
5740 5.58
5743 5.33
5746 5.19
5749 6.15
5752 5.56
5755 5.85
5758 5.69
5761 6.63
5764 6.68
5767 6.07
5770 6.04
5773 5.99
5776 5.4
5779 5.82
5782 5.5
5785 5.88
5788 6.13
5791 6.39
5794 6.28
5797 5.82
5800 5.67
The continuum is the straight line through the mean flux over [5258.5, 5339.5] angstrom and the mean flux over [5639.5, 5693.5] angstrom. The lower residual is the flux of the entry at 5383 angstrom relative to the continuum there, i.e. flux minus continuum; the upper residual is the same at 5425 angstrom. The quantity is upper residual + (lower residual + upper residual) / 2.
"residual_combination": -1.2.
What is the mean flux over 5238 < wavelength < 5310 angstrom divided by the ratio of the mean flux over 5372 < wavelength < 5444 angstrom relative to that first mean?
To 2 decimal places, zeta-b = 5.74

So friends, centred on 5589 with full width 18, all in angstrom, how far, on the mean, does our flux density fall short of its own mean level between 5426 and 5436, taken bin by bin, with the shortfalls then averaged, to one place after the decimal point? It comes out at -1.0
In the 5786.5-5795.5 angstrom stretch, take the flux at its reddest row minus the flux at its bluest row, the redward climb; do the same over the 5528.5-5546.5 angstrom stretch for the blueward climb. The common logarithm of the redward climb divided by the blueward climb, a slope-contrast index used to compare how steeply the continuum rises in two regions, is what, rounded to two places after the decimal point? -0.15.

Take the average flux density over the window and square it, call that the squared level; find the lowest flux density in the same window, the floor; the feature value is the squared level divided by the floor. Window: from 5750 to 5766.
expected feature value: 6.7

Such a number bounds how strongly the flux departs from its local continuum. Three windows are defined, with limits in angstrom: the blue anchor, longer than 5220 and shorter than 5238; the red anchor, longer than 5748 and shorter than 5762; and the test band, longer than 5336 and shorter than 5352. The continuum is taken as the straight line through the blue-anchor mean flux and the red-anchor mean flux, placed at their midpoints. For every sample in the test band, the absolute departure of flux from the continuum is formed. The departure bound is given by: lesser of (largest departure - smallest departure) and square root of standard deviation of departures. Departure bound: 0.36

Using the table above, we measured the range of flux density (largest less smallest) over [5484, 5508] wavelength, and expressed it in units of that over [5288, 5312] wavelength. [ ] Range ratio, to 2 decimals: 1.84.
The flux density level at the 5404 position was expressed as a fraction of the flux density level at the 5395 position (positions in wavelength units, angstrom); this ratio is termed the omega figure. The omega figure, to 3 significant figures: 1.03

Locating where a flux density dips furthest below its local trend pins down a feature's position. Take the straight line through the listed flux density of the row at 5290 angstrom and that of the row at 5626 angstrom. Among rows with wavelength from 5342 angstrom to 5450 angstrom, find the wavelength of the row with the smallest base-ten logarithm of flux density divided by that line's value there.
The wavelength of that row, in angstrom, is 5437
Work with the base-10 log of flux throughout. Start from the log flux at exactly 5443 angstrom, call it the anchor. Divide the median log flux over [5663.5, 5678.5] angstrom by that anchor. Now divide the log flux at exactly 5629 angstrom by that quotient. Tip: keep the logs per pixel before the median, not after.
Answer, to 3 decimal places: 0.650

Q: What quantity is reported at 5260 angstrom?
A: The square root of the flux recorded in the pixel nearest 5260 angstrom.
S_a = 2.404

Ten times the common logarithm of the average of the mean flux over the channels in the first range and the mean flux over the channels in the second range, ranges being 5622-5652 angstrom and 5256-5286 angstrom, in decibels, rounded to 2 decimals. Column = 7.44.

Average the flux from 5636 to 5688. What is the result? 5.7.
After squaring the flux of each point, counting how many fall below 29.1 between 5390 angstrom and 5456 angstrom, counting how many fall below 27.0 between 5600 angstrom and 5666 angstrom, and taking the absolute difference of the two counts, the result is 13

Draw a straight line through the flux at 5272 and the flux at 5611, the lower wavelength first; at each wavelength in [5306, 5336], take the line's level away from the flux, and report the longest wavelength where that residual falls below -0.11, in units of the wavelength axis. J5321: 5335 angstrom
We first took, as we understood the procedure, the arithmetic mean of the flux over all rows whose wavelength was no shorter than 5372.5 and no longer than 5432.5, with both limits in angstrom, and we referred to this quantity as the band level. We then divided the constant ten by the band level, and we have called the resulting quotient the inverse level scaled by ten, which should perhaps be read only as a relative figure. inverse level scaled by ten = 1.85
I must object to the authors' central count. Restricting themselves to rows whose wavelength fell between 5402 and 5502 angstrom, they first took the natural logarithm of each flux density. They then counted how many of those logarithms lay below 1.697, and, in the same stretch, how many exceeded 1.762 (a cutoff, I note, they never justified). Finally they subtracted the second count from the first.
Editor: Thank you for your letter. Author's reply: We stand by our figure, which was 28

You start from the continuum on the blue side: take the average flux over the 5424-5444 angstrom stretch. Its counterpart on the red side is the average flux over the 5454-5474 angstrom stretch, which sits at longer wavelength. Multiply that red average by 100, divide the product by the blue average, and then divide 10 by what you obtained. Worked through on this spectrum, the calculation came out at 0.100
